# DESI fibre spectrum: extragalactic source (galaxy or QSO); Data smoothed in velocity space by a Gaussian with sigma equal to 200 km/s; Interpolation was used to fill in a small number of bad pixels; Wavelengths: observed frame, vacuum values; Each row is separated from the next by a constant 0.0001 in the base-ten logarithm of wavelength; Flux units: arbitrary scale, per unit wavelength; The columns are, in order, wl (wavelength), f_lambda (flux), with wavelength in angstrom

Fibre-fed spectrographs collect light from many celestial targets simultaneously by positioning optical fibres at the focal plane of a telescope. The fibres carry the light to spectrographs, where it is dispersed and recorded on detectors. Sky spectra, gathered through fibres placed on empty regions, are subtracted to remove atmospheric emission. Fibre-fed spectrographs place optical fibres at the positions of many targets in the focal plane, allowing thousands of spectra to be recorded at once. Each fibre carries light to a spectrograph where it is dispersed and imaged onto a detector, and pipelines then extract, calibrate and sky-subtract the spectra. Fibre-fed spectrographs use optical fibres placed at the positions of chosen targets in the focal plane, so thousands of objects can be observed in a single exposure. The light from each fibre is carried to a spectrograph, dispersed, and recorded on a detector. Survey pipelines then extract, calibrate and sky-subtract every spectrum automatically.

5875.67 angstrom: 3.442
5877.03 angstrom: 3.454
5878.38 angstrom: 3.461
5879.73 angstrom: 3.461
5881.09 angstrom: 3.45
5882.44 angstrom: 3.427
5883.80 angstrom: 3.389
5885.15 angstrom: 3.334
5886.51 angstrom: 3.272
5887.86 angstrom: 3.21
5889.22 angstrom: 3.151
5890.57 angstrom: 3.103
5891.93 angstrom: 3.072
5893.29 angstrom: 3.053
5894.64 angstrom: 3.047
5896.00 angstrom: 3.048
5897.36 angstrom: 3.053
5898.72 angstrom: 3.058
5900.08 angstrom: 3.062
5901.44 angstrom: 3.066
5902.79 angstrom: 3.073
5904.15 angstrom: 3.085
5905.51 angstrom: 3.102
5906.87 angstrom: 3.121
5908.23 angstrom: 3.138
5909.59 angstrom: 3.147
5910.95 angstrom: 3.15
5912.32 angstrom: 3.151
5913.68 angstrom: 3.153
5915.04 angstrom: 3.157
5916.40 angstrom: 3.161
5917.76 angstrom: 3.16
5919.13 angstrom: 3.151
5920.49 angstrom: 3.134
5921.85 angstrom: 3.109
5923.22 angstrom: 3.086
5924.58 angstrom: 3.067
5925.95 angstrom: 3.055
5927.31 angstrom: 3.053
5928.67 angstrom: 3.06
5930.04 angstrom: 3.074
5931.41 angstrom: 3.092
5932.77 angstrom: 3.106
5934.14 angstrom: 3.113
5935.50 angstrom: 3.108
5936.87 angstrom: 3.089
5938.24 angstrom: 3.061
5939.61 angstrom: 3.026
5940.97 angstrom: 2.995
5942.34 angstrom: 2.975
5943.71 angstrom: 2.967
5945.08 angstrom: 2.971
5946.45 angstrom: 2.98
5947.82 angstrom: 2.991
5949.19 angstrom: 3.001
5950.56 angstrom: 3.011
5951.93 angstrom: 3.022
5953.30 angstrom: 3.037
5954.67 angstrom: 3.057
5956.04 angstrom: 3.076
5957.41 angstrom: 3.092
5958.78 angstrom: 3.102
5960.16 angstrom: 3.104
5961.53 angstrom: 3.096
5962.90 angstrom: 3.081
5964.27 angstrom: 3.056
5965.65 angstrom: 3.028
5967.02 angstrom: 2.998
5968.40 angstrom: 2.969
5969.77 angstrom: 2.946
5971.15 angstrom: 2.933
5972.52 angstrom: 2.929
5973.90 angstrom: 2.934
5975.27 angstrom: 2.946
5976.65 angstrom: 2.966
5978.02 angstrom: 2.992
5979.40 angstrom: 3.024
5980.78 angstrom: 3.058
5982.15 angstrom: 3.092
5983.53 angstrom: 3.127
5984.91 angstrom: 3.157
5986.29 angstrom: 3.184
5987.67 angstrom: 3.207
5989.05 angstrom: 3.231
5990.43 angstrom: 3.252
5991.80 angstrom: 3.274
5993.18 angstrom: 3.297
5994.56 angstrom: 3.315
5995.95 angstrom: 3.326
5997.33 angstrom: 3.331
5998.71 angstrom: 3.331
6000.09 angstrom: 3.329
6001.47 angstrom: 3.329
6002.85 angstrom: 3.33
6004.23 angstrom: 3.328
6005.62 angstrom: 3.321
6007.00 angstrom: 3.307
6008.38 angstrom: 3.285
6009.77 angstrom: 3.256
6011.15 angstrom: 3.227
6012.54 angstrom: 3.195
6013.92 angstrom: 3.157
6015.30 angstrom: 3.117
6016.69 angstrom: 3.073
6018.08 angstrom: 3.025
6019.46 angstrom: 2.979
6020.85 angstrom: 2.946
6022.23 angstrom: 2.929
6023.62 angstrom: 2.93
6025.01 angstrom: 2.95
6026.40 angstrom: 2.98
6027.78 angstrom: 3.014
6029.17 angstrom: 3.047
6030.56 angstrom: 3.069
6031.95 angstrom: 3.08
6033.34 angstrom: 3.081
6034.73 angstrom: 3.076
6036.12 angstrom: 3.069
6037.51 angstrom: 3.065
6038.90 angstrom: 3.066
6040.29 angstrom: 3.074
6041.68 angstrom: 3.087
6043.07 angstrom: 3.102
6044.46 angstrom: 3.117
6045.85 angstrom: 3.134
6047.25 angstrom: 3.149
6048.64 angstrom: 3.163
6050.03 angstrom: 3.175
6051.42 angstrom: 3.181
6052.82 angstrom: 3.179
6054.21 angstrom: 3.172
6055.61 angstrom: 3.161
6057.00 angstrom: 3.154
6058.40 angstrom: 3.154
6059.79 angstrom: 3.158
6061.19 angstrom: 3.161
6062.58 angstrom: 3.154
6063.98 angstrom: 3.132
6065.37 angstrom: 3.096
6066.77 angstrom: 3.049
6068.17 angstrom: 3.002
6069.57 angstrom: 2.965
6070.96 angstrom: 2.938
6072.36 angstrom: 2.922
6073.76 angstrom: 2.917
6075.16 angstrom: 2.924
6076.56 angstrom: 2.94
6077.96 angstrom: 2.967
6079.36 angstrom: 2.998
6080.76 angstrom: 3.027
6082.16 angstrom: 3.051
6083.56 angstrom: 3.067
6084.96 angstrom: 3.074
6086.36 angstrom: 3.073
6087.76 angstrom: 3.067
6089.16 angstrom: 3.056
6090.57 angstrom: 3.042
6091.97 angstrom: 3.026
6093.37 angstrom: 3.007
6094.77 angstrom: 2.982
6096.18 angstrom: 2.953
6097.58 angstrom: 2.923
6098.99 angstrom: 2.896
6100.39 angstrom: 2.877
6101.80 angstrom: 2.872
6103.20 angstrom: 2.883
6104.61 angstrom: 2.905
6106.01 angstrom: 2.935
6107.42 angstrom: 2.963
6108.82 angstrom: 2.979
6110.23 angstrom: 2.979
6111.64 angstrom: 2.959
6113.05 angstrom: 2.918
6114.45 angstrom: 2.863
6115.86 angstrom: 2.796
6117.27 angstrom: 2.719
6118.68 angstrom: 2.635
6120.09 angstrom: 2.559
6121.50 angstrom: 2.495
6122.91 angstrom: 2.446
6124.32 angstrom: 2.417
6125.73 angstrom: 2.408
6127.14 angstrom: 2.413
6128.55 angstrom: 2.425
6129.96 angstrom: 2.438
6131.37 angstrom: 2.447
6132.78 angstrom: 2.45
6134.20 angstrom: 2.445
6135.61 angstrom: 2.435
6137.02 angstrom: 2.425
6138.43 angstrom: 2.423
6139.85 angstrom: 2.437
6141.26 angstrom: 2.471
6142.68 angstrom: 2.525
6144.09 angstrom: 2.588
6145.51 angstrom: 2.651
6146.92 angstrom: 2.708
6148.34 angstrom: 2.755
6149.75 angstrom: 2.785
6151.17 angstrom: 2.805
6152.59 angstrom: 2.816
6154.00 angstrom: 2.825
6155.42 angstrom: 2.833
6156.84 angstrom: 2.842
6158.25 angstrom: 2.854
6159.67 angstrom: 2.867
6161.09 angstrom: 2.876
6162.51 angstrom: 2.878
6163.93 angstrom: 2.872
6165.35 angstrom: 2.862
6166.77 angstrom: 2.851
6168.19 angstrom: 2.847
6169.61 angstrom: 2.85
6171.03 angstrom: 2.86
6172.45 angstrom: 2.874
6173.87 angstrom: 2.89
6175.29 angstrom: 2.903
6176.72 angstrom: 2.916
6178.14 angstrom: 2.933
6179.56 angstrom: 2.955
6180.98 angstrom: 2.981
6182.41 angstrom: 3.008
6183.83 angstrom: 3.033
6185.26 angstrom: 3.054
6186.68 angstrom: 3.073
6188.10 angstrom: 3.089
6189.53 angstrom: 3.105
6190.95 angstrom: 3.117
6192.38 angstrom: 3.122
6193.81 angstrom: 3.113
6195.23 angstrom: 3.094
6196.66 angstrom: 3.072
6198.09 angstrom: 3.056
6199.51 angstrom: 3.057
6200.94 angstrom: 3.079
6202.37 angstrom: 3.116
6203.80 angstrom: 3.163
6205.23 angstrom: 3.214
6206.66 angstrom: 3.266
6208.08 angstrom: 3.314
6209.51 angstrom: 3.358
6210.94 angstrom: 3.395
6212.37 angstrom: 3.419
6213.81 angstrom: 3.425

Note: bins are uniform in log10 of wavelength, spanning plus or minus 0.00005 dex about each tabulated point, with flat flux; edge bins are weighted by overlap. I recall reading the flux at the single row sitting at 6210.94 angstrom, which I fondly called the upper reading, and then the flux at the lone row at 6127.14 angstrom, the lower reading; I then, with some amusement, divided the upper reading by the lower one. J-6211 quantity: 1.41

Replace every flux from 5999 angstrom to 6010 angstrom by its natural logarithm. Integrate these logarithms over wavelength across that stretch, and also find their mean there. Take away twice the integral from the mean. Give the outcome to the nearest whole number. -25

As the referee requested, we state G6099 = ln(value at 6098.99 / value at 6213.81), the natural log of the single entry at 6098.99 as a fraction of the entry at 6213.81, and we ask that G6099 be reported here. -0.17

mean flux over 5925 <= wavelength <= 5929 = 3.06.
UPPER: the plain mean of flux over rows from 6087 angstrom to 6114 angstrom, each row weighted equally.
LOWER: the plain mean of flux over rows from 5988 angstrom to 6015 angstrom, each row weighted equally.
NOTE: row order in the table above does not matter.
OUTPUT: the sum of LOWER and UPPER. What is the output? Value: 6.2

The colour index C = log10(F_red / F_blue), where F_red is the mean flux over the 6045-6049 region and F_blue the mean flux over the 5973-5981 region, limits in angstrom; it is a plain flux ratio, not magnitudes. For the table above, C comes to 0.023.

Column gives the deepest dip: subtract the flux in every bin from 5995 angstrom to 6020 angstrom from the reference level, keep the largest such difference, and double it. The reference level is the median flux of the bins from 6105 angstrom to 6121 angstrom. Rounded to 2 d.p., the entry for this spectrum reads -0.12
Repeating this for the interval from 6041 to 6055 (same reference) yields -0.34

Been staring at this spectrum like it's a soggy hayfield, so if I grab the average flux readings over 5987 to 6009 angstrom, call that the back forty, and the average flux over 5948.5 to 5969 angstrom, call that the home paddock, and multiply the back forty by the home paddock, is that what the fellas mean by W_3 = 10.1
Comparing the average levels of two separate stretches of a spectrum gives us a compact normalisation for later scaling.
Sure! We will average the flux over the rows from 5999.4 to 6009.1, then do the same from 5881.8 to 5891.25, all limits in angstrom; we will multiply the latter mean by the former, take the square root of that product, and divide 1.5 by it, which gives 0.455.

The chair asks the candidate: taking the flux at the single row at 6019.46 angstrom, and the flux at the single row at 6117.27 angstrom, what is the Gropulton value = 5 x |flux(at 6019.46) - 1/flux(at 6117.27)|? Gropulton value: 13.1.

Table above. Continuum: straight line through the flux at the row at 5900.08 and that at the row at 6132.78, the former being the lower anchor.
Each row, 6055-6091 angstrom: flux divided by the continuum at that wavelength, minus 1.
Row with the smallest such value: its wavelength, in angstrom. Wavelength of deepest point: 6073.76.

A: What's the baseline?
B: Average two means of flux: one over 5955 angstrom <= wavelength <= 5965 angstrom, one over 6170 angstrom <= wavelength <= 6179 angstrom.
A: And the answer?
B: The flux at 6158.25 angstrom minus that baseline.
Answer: -0.14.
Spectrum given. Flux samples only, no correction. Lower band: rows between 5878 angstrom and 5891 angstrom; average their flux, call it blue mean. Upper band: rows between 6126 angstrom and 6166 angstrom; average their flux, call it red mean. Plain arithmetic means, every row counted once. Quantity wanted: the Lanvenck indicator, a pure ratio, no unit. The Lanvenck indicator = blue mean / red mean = 1.26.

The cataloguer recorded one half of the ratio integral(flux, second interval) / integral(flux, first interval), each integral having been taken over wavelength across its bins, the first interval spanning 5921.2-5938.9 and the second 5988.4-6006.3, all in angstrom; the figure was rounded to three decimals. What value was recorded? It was 0.543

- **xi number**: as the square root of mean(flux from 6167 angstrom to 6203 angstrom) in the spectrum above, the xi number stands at 1.73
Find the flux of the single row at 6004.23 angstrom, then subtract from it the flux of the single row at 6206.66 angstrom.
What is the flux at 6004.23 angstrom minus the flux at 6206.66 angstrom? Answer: 0.06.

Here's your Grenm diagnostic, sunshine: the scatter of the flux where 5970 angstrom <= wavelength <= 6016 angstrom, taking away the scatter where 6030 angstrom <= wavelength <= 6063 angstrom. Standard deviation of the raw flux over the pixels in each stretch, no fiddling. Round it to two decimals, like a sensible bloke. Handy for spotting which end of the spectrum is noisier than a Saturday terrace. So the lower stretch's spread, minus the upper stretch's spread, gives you 0.10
